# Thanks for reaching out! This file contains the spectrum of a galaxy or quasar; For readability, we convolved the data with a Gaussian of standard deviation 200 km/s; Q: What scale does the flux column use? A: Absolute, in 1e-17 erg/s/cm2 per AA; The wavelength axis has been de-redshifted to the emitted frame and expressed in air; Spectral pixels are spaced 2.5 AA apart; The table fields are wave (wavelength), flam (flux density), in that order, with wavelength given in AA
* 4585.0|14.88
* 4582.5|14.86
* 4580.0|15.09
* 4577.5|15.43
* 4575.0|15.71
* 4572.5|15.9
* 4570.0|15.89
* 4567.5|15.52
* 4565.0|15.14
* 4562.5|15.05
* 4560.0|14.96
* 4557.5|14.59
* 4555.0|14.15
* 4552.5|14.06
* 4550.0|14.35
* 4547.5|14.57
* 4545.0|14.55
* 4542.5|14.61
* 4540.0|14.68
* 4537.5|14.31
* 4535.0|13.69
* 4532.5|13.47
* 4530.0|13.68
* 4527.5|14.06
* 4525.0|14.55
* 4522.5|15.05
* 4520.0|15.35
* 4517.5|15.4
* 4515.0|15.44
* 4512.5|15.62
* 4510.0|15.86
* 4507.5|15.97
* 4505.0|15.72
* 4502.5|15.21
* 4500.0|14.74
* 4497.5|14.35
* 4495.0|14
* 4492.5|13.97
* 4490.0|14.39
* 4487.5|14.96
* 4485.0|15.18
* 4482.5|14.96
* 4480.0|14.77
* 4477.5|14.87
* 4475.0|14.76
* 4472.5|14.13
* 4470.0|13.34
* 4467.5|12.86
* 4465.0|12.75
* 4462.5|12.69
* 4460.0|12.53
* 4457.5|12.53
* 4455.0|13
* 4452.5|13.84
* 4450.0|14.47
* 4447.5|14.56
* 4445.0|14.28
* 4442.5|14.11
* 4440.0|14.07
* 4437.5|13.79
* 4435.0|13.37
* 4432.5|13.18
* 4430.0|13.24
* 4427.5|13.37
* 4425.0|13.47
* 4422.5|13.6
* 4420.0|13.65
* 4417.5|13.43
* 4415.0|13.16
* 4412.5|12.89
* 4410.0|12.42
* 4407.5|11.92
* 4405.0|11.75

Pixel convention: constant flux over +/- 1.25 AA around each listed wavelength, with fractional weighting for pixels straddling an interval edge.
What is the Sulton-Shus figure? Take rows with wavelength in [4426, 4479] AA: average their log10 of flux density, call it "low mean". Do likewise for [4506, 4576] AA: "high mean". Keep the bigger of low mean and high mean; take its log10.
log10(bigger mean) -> 0.069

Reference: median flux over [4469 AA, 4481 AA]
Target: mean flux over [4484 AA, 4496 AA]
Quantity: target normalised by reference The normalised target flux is 0.98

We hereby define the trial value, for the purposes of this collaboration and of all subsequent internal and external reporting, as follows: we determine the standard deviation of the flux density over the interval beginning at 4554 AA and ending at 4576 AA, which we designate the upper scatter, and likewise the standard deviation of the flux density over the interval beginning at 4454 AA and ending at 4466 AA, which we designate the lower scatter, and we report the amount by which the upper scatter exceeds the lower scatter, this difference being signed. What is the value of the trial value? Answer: 0.4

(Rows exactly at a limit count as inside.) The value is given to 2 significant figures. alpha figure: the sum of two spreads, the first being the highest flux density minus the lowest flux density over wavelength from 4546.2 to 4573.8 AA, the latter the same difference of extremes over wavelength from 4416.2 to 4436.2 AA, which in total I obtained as 2.3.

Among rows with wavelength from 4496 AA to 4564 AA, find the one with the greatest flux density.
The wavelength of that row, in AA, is 4507.5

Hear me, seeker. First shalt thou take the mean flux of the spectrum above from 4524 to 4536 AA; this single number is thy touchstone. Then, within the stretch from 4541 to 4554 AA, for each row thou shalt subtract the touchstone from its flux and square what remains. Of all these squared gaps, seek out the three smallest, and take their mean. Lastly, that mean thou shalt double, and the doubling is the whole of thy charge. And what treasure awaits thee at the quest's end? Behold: 0.5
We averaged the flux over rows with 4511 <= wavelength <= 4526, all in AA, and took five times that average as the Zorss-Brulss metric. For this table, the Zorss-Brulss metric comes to 76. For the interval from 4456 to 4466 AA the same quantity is 63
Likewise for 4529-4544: 70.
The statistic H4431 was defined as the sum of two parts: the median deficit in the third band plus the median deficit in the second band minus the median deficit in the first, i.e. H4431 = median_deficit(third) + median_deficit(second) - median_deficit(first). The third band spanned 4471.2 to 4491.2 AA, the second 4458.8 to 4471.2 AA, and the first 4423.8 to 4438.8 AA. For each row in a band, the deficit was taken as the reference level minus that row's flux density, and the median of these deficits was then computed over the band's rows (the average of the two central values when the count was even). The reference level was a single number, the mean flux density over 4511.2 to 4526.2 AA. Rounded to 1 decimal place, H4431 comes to 1.0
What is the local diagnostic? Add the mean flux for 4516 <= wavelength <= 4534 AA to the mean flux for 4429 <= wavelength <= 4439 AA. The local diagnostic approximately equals 27.9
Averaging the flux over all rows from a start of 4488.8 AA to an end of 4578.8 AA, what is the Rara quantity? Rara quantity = 14.8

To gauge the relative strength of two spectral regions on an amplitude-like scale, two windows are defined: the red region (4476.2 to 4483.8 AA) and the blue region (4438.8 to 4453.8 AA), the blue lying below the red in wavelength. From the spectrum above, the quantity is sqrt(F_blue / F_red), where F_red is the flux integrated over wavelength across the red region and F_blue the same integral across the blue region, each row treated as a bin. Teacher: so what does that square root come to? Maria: 1.4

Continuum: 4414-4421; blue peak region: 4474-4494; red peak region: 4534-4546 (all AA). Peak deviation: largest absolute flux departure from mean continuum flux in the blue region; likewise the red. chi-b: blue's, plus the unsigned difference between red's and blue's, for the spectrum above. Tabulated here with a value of 2.3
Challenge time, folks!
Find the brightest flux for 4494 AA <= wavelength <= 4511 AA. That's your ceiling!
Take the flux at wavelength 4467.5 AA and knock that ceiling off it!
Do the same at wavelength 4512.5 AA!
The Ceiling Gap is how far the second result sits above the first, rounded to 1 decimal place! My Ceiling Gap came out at 2.8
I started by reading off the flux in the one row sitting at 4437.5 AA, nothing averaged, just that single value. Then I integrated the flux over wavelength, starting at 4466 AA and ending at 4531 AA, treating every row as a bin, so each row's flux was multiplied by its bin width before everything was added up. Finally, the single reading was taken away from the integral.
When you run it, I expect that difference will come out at 944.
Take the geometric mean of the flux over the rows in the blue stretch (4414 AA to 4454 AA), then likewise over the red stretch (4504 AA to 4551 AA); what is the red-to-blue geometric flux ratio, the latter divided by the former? 1.08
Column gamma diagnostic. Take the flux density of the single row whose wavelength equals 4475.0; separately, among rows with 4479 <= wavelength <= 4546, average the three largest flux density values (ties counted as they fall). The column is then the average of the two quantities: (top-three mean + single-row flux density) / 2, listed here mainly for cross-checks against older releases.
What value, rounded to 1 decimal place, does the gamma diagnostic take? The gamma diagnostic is 15.3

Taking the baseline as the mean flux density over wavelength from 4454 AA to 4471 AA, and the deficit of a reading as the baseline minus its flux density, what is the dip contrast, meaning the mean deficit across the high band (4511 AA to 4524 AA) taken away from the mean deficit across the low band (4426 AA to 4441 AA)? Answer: 1.9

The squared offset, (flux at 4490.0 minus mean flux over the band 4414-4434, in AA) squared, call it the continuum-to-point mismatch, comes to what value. 1.0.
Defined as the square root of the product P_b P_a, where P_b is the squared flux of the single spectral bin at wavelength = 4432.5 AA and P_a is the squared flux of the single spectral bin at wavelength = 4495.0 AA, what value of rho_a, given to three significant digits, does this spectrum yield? 185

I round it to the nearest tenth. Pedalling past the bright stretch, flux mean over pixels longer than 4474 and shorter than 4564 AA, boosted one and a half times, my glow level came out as 22.1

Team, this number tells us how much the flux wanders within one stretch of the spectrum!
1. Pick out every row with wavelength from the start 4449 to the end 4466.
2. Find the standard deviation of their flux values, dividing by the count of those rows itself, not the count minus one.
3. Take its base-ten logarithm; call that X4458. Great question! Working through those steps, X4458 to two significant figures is -0.16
